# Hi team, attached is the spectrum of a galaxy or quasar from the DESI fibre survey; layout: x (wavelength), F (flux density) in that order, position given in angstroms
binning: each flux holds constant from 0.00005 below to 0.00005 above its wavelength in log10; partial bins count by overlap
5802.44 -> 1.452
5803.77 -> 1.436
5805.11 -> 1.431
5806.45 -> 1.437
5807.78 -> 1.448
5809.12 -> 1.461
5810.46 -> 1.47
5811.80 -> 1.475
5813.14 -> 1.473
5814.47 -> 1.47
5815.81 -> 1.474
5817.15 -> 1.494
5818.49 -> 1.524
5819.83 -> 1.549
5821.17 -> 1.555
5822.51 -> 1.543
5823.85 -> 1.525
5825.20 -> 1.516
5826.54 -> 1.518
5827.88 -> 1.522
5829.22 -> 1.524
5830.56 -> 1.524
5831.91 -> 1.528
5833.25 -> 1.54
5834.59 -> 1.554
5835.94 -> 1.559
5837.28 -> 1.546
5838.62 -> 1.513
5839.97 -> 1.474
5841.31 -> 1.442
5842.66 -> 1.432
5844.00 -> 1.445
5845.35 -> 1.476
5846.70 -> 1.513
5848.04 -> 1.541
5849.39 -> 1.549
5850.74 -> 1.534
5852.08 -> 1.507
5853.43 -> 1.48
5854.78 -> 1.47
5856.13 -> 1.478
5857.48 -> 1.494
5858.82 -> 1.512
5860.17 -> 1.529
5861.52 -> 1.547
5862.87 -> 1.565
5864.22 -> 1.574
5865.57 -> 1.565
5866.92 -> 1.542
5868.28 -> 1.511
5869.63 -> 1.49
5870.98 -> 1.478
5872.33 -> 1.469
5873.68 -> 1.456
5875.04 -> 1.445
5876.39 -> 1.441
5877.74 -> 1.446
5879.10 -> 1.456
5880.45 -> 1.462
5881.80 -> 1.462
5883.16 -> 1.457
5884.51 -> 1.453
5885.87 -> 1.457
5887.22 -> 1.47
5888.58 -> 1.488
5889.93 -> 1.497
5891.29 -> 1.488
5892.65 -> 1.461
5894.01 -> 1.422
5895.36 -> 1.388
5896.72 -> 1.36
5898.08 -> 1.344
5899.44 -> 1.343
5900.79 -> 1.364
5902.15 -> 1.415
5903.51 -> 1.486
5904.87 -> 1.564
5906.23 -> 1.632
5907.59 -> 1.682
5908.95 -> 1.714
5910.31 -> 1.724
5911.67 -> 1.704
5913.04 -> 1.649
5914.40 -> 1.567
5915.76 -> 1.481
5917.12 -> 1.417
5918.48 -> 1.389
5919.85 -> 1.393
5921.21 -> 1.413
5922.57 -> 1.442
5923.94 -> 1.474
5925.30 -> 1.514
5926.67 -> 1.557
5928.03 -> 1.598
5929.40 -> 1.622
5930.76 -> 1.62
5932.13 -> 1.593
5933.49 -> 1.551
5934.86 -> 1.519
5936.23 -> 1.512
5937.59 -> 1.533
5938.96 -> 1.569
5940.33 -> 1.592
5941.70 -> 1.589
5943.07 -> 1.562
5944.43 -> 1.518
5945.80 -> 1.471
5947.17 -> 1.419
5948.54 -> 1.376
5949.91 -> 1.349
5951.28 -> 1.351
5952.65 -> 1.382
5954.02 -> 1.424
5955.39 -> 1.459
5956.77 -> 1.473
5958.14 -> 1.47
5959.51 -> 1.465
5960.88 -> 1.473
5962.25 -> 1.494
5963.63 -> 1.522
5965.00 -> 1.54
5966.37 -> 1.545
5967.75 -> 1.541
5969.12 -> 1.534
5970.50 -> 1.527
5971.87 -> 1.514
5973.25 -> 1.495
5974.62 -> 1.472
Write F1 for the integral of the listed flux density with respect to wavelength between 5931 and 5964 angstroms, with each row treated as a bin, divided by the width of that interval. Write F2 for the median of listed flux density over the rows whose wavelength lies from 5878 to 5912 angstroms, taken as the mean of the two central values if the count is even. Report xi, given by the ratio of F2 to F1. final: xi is 0.98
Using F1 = 1.49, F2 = 1.46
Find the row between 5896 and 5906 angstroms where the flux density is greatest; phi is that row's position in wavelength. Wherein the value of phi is 5904.87 angstroms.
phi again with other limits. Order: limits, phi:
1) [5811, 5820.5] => 5819.83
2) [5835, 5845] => 5835.94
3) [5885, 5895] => 5889.93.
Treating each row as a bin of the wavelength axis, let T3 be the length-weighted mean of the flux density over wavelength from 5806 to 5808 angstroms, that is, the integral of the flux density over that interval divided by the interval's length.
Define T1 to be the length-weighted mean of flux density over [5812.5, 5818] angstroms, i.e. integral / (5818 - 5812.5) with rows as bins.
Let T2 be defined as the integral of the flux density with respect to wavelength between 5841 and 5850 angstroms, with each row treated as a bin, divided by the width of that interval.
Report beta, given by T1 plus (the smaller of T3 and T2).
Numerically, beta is 2.93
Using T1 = 1.48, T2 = 1.49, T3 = 1.45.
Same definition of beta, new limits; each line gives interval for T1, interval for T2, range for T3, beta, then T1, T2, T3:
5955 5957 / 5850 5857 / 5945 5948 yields 2.90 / 1.46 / 1.49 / 1.44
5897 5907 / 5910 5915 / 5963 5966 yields 2.98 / 1.45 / 1.66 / 1.54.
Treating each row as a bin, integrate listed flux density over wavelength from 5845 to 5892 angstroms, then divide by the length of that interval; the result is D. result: 1.49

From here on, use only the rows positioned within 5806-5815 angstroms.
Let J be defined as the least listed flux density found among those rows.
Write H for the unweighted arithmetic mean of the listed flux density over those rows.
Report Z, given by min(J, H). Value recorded 1.44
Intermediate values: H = 1.46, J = 1.437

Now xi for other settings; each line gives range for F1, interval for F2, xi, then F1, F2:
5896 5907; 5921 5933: 1.08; 1.44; 1.56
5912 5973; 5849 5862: 1.01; 1.50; 1.51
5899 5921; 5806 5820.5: 0.96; 1.53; 1.47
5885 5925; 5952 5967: 0.99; 1.49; 1.47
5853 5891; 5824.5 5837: 1.02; 1.49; 1.52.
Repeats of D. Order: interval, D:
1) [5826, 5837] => 1.53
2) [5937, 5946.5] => 1.55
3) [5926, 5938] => 1.57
